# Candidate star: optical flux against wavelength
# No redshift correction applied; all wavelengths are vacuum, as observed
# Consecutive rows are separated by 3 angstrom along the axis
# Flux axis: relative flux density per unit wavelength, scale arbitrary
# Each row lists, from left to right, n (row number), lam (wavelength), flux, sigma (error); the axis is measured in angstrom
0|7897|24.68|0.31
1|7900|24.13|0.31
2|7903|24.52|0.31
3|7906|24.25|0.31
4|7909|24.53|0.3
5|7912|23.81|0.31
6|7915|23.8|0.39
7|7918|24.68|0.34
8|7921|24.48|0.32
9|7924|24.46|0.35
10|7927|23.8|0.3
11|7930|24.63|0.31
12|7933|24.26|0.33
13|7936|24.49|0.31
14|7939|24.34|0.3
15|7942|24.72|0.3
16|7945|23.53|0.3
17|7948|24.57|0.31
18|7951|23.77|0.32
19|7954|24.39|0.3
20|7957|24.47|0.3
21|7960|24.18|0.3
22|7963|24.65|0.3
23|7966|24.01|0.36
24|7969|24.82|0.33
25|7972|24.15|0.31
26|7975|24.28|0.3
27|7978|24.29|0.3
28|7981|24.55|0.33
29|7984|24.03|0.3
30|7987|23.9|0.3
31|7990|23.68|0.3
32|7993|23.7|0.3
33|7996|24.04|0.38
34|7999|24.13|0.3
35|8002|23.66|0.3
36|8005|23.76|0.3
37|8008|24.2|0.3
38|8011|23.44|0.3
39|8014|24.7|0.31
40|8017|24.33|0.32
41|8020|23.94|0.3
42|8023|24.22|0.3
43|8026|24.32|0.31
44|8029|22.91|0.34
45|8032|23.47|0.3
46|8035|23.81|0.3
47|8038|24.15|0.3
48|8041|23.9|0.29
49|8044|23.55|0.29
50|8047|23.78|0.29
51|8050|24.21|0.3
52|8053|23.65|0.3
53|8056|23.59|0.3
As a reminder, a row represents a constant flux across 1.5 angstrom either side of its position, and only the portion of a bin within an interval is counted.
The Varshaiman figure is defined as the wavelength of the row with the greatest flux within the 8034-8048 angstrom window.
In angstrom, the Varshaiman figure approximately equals 8038 angstrom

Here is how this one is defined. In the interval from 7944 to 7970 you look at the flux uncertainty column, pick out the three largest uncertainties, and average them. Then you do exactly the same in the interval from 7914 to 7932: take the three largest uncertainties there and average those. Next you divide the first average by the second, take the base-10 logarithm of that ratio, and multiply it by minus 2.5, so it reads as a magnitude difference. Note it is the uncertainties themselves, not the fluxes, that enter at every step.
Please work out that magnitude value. 0.073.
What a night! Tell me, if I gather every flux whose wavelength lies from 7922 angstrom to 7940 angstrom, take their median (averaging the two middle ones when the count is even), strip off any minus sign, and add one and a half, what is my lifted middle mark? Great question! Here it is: 25.9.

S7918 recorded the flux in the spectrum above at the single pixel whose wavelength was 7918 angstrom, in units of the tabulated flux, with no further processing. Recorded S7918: 24.68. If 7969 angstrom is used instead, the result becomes 24.82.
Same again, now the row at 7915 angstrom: 23.8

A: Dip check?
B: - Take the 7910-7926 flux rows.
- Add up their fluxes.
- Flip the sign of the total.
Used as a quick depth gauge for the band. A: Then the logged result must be -121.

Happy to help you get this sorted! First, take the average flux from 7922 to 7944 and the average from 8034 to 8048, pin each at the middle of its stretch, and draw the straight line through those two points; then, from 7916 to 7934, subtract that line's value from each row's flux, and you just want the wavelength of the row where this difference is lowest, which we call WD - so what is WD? 7927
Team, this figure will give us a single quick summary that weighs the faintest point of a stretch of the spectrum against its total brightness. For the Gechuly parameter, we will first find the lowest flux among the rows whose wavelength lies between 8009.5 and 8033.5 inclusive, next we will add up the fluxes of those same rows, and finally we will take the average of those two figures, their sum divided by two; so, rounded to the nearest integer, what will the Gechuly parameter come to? 107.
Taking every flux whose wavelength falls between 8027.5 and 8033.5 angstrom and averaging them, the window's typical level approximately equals 23.2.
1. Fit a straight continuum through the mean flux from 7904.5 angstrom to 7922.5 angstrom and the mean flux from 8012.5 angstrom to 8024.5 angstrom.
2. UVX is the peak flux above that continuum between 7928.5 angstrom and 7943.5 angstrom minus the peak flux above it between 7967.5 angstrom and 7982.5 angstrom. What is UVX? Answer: -0.1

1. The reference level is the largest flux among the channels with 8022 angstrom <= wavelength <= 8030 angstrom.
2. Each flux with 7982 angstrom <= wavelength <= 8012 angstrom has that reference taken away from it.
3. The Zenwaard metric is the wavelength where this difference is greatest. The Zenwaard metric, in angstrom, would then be 8008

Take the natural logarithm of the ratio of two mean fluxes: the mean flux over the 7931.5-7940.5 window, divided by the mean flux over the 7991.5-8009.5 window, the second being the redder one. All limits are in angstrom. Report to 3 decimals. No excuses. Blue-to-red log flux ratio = 0.019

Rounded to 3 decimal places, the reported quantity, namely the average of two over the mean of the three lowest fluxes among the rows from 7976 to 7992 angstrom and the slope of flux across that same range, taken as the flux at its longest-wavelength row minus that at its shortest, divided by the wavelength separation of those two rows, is 0.016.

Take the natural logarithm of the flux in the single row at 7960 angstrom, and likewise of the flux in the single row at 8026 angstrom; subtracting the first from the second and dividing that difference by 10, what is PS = 0.0006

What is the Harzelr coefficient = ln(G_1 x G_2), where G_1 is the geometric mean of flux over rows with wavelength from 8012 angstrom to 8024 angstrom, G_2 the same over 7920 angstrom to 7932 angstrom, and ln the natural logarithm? 6.38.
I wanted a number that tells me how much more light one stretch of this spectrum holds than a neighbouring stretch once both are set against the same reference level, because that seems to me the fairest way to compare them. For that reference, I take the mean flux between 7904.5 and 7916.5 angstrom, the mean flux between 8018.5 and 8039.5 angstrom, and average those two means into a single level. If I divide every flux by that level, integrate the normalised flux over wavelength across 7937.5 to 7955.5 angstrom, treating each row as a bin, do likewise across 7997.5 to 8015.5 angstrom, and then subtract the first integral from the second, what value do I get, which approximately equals -0.18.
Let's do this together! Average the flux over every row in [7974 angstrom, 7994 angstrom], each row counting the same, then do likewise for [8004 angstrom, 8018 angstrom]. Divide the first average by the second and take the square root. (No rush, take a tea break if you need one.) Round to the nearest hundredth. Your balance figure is 1.00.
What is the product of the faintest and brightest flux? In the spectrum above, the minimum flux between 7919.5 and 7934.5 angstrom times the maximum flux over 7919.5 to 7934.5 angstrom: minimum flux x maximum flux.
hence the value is 586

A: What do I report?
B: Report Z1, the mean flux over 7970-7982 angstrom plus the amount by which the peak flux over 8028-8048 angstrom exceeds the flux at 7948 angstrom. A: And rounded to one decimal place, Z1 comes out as 23.9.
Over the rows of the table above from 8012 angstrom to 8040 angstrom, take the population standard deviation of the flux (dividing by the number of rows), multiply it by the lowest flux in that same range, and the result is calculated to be 11.5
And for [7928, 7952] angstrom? 9.4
